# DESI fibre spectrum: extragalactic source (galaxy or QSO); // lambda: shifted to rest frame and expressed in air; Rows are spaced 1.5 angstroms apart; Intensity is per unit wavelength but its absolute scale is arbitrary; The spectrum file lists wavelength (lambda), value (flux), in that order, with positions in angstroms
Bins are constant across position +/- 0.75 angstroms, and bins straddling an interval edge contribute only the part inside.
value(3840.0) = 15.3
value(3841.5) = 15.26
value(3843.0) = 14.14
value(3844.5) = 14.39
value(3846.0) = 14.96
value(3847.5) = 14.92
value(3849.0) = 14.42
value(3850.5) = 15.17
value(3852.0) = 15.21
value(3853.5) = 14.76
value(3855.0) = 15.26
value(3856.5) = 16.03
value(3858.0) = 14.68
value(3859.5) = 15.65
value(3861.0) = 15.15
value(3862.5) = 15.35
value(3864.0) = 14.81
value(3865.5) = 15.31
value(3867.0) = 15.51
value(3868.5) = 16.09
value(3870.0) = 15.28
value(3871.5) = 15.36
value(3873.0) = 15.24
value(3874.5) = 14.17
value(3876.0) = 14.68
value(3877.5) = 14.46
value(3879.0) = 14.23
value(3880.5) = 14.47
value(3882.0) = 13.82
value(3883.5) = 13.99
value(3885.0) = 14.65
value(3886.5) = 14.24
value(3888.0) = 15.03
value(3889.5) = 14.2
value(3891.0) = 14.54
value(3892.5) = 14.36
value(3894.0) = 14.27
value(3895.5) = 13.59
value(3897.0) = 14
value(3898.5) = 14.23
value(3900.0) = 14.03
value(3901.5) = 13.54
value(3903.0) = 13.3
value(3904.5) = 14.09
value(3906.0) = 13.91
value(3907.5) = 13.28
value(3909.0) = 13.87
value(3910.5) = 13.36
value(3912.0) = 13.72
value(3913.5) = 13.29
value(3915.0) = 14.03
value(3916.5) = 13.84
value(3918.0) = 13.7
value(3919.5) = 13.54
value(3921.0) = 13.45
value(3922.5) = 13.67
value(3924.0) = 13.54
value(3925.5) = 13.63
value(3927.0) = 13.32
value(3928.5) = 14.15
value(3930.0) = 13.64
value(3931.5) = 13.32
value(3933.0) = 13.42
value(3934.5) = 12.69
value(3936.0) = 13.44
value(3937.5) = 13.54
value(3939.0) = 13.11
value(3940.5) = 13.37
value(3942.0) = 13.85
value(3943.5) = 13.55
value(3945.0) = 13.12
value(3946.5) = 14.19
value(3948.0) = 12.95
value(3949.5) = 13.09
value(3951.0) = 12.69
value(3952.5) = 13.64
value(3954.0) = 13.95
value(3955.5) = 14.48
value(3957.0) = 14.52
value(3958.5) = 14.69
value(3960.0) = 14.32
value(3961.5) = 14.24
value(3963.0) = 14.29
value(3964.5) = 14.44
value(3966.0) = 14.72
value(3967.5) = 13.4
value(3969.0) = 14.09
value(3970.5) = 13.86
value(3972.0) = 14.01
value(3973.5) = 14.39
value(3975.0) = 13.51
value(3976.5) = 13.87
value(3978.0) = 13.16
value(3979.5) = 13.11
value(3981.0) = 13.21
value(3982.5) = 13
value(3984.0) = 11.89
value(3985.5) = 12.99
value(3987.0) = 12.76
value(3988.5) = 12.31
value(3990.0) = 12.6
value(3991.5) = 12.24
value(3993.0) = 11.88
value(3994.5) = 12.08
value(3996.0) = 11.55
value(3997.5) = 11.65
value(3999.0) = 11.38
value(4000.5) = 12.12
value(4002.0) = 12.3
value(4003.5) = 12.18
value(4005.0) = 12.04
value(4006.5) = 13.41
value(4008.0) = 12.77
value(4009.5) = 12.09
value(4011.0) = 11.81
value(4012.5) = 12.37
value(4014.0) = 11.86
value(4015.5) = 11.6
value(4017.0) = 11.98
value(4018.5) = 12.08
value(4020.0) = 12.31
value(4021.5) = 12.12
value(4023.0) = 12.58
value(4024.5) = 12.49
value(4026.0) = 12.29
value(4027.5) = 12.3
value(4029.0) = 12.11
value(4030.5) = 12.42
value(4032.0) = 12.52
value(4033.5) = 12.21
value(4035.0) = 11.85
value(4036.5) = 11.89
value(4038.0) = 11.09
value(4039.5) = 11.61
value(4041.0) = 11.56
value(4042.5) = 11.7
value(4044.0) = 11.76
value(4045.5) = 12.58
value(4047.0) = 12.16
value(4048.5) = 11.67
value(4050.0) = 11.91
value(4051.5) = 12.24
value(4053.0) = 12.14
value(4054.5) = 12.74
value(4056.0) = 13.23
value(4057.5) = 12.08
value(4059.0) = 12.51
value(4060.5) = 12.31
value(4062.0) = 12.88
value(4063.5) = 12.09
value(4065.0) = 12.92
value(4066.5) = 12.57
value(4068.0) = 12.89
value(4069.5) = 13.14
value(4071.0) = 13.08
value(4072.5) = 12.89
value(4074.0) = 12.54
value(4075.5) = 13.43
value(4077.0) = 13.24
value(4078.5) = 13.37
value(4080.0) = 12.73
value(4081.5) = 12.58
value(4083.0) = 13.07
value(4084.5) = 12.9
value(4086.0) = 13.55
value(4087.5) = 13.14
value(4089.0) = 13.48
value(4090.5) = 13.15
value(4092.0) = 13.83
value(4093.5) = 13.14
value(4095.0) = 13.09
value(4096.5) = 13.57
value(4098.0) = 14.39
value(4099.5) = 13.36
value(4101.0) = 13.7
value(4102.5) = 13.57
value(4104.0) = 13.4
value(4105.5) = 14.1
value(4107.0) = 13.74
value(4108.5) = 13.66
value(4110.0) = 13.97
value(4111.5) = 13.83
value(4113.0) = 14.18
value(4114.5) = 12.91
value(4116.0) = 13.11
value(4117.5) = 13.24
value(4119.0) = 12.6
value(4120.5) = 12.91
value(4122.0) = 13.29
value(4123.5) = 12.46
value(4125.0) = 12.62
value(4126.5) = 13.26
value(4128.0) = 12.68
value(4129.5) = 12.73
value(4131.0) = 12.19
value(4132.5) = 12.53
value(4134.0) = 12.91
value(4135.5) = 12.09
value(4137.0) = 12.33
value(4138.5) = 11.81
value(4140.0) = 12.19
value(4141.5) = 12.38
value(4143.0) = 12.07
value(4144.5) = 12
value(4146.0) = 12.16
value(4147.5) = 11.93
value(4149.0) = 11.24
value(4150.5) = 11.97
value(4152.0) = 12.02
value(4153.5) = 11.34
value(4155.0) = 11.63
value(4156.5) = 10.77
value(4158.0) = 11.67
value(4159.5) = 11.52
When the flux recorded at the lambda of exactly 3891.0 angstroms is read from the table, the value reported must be 14.54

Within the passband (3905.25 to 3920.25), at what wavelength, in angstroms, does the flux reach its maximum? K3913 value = 3915.0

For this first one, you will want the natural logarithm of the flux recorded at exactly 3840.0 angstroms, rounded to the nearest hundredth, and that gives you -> 2.73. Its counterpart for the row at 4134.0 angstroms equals 2.56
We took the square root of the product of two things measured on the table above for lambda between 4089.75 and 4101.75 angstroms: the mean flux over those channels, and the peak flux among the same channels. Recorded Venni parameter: 14.0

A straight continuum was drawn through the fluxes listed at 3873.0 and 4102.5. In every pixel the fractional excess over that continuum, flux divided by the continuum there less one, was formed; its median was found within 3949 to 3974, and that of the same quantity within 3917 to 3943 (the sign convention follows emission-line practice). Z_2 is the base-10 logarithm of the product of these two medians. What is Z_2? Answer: -2.65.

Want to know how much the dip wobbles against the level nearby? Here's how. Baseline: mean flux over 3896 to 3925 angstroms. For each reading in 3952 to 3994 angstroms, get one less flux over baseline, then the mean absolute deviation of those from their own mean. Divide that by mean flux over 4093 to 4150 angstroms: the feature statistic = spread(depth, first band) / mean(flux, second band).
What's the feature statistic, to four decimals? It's 0.0041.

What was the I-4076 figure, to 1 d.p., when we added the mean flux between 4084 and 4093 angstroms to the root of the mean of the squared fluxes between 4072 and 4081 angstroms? 26.4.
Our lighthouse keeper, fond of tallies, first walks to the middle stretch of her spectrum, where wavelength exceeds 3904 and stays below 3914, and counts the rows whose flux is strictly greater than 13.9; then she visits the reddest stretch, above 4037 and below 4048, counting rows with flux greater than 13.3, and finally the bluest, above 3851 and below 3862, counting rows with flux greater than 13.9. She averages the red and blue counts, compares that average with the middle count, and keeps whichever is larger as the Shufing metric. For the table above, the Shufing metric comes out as 3.5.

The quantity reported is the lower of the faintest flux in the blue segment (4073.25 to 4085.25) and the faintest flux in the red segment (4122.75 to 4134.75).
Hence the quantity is 12.2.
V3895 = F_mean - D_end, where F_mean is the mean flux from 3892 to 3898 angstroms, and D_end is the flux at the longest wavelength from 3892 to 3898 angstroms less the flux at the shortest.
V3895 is 14.4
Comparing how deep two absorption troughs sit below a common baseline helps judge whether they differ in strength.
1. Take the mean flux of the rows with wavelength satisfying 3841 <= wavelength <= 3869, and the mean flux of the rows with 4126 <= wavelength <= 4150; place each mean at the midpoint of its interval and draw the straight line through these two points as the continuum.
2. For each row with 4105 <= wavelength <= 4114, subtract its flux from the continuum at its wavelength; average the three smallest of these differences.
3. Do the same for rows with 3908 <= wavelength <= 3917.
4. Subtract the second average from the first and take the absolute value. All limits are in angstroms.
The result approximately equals 2.1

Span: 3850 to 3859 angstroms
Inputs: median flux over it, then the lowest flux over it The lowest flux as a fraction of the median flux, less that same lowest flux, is -13.7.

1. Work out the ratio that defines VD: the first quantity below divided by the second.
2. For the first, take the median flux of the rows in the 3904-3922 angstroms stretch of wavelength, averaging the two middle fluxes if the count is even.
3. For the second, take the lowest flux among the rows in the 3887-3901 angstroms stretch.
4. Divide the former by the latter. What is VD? 1.01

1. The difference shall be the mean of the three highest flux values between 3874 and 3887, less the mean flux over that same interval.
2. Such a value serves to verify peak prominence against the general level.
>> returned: 0.30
